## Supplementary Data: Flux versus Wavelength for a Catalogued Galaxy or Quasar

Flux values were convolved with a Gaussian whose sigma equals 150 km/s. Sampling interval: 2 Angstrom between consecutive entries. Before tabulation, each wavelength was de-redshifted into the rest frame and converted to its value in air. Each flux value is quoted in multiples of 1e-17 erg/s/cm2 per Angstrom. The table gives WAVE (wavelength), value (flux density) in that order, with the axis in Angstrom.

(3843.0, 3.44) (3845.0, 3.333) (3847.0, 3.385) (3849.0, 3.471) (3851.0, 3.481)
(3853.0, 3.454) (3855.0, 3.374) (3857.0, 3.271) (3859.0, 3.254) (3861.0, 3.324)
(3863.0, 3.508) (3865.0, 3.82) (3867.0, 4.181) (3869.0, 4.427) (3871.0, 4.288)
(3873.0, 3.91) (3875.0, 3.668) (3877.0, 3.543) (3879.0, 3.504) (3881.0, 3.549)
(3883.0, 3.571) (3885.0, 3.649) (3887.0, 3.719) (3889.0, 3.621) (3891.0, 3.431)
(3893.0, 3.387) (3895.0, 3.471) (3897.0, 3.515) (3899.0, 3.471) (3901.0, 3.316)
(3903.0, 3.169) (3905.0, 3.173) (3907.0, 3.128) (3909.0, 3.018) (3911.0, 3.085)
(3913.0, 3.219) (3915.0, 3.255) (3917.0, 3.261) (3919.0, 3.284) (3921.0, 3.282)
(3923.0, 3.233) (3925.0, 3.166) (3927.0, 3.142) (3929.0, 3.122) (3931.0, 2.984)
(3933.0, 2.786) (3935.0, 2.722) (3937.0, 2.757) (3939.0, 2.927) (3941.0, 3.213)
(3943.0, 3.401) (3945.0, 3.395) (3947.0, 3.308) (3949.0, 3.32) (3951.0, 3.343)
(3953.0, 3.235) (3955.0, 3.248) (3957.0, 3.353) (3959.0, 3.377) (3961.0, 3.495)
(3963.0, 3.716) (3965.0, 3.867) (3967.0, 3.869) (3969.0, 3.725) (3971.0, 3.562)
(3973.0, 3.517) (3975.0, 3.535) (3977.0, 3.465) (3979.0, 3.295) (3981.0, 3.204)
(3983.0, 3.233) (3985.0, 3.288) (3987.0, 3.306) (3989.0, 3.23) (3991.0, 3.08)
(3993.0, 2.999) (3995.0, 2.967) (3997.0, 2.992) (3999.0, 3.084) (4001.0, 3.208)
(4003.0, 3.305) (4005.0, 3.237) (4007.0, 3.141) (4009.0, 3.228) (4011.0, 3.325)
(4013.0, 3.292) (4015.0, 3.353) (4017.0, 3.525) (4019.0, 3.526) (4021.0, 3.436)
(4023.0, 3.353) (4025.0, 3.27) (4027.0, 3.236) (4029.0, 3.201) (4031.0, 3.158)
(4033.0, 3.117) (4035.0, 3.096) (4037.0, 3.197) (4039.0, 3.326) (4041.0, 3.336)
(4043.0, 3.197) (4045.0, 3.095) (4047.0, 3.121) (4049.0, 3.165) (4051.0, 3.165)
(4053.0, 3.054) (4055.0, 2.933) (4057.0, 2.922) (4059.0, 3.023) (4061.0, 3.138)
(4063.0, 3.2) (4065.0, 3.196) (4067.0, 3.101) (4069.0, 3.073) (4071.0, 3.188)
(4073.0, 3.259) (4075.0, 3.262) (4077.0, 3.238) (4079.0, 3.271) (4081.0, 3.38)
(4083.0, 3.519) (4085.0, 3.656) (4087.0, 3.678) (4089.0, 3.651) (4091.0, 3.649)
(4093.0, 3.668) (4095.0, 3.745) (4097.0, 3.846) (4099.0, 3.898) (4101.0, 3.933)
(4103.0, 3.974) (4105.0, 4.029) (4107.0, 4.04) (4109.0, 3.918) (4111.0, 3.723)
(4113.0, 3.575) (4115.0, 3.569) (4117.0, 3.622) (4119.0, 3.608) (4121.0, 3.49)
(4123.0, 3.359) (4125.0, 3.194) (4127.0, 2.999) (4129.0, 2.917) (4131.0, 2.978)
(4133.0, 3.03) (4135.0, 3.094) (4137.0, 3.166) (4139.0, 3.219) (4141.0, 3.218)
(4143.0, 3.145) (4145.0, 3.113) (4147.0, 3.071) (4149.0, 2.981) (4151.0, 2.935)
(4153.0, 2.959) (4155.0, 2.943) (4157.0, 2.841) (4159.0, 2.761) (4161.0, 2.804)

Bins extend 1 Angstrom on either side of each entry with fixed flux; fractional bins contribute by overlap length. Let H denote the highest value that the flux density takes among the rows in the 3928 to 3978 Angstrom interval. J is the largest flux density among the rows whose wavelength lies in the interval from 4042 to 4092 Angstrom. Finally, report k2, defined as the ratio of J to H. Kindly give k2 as 0.95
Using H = 3.869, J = 3.678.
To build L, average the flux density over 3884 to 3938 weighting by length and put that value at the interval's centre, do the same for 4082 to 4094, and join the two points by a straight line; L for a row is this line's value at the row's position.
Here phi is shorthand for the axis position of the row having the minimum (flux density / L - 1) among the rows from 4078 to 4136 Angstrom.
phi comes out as 4129.0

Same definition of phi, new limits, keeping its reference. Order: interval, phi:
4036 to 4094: 4057.0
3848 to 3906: 3905.0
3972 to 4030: 3995.0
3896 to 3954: 3935.0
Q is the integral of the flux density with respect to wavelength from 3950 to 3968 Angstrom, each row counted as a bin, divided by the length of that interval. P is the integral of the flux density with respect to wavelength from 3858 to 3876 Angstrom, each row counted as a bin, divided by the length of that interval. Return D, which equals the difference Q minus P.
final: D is -0.3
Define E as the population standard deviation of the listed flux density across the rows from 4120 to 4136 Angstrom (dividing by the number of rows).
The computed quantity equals 0.19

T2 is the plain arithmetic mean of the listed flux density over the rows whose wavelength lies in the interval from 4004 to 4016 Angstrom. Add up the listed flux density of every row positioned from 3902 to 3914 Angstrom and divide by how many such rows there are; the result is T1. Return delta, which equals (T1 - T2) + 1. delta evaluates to 0.87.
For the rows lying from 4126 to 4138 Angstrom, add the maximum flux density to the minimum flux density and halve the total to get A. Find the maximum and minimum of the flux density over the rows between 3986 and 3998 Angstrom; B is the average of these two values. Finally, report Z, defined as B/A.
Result 1.03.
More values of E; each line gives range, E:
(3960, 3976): 0.14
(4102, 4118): 0.19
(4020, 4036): 0.11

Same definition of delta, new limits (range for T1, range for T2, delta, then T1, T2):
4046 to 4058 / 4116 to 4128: 0.68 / 3.06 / 3.4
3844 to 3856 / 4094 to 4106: 0.51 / 3.42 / 3.9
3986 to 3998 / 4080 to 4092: 0.51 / 3.10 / 3.6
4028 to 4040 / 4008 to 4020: 0.81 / 3.18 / 3.4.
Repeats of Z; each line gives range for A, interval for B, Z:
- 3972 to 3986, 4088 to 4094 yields 1.09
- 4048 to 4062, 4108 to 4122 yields 1.22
